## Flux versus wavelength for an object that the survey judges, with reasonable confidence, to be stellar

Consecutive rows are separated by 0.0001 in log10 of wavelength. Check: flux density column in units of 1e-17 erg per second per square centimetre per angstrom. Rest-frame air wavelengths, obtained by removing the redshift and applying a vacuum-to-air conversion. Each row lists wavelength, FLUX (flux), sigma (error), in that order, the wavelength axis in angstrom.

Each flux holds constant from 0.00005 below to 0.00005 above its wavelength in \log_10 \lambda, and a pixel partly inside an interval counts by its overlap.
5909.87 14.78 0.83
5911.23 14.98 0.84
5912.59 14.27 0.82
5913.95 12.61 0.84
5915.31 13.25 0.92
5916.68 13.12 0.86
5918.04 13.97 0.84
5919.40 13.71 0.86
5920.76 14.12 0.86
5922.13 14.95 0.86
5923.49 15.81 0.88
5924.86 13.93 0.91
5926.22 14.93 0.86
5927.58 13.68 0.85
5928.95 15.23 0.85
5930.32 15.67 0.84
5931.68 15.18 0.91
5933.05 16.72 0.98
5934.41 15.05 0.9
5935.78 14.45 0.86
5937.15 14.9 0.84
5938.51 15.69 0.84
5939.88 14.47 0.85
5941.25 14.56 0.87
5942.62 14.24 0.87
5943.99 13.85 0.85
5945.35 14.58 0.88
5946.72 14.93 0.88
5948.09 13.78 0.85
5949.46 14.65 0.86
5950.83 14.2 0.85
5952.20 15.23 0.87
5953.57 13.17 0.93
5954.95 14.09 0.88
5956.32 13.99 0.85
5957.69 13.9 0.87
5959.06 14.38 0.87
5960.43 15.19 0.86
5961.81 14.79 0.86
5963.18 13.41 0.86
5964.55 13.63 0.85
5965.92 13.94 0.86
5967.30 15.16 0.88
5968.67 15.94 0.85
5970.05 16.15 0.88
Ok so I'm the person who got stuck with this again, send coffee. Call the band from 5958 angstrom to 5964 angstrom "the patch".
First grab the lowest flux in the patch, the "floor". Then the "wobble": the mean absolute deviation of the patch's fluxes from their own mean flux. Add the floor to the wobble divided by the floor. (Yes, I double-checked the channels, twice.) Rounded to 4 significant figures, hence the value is 13.45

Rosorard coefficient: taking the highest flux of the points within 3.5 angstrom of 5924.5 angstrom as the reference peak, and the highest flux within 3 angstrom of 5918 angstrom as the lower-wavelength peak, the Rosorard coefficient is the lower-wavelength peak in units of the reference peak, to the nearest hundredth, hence 0.89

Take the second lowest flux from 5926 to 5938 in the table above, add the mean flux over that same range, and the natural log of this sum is 3.39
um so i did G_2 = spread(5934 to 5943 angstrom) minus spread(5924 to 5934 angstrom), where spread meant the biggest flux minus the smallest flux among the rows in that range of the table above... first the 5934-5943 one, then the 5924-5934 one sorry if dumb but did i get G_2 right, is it -1.6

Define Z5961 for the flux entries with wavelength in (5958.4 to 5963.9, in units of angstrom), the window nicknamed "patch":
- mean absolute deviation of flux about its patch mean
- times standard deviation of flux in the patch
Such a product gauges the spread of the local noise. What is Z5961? 0.4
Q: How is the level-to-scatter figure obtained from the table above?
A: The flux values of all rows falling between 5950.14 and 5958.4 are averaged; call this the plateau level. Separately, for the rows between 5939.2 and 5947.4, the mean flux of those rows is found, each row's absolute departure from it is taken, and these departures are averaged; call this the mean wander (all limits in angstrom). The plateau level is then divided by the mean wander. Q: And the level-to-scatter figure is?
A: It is 54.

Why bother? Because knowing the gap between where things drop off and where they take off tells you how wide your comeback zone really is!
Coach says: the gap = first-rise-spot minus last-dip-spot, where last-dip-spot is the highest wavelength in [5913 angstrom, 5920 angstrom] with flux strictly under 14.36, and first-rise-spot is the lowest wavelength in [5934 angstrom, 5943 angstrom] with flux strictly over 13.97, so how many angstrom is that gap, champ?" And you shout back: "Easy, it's 15.0 angstrom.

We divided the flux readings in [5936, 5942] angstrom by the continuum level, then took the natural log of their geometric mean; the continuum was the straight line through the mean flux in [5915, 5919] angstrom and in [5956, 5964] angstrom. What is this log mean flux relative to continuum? 0.07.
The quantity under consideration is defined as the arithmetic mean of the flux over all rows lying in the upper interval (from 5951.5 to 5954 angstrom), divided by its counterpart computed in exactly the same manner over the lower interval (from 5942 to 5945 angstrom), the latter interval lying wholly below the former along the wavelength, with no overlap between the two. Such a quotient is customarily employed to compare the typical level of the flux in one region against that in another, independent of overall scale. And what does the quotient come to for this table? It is 1.01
